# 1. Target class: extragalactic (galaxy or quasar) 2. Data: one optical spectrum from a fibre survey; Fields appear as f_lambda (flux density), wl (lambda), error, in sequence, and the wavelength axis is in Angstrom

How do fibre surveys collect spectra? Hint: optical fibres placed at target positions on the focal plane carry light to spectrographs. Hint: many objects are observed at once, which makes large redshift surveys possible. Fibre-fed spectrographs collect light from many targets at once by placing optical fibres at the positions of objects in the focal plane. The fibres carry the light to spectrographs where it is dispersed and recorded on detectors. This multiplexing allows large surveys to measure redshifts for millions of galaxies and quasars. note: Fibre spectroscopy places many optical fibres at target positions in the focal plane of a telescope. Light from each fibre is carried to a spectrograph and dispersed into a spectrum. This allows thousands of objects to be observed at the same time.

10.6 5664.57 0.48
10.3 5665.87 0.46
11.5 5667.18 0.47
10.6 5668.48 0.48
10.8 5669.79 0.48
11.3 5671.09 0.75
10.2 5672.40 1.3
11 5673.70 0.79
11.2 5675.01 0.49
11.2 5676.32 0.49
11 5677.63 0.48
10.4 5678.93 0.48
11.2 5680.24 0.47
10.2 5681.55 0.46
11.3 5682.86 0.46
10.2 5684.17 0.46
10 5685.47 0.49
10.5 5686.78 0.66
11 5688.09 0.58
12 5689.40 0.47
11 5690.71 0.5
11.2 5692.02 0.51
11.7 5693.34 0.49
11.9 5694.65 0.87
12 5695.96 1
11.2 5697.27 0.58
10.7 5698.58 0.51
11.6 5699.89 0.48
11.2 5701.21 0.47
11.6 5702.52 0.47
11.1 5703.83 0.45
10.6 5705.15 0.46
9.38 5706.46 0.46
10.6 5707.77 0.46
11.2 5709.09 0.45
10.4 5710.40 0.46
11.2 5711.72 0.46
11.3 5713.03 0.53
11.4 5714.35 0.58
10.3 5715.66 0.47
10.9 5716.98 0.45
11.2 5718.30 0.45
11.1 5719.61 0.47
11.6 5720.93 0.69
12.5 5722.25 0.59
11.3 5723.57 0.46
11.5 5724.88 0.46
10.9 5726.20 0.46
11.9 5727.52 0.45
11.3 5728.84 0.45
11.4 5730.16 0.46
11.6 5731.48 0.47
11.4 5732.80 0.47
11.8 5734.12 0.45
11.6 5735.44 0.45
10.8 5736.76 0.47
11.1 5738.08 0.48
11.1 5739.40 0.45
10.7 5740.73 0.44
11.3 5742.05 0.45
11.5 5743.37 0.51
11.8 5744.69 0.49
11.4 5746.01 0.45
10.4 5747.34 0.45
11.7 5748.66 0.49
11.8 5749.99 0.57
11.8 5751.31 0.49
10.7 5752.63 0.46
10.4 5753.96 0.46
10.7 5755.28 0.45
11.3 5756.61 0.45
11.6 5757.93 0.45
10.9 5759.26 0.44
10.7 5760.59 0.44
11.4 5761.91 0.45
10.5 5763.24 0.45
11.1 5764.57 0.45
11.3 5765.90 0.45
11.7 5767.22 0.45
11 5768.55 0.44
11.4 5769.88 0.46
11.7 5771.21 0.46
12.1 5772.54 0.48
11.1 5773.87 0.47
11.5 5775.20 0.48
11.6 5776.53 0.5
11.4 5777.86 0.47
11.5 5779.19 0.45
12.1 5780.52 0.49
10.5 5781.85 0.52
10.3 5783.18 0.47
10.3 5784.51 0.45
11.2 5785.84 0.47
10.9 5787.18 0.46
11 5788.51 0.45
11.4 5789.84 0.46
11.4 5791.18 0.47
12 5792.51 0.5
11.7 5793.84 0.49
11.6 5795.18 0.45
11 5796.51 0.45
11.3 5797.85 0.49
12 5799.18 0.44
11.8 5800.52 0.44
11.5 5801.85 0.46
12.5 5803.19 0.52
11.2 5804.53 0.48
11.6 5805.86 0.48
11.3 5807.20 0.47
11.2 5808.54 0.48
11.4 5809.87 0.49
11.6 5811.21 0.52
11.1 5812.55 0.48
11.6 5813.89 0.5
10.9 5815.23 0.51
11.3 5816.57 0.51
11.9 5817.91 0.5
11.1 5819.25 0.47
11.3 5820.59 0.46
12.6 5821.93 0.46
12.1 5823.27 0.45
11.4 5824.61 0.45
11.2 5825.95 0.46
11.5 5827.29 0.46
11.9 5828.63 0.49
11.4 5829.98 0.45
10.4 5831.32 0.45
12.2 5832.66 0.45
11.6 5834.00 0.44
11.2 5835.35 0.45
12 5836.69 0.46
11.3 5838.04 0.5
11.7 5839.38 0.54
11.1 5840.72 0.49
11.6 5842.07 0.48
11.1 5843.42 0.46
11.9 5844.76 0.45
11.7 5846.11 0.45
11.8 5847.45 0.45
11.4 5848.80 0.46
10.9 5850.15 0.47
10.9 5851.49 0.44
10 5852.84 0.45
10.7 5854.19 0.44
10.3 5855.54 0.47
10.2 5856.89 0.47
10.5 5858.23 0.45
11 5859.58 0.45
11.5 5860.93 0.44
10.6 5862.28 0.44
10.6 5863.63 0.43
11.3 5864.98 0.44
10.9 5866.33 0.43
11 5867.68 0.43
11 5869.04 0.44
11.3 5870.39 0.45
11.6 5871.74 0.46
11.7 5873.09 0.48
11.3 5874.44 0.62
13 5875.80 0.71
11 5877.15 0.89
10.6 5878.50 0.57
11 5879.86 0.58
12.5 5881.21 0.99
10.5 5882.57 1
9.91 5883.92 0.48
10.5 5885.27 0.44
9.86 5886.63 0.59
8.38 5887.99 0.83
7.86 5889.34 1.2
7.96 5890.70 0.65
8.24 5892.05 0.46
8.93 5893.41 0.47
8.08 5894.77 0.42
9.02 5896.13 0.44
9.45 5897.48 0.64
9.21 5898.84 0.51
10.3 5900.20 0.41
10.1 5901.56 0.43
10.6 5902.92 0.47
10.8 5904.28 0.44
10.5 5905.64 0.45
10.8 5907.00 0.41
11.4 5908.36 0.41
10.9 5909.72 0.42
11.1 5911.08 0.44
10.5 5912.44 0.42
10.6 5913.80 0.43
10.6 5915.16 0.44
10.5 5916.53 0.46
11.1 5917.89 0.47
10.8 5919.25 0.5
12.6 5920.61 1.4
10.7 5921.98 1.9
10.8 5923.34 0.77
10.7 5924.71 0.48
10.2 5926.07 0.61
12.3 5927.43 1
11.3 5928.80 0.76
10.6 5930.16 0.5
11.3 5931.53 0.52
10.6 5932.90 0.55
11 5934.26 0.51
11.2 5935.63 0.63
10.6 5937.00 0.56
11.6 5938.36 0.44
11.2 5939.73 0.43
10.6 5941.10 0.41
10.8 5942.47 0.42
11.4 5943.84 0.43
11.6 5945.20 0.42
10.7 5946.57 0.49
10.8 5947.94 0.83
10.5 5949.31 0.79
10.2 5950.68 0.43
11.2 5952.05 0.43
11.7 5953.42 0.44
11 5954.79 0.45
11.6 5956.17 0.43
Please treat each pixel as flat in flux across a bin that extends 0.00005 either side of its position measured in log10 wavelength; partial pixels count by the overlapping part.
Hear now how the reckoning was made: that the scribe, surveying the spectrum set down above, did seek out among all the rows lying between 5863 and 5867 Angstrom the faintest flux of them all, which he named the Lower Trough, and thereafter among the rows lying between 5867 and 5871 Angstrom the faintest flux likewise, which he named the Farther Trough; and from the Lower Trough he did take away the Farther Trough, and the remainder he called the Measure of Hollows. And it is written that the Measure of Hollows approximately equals -0.4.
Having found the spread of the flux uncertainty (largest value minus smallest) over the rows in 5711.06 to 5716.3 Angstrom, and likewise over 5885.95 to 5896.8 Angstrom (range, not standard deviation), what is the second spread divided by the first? 6.5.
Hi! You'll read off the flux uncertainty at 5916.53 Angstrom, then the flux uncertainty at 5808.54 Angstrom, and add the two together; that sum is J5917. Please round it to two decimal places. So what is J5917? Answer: 0.94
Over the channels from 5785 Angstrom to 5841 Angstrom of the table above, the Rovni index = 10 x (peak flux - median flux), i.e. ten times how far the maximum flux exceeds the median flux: 12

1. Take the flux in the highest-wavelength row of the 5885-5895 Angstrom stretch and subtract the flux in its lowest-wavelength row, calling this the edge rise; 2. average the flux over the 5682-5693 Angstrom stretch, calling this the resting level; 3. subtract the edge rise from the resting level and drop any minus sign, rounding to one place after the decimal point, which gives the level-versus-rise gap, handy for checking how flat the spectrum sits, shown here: 13.3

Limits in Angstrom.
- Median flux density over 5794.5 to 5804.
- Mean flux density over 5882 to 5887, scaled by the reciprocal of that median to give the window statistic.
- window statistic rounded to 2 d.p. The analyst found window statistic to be 0.88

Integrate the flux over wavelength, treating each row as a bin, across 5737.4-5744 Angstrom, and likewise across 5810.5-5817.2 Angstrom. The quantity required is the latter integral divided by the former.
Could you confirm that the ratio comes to 1.03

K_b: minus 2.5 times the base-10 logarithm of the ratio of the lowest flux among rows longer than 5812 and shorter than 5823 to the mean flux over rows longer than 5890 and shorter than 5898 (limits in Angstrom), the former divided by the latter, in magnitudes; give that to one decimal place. -0.3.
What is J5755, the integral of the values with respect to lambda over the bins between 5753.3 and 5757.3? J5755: 43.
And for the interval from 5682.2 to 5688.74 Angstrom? 69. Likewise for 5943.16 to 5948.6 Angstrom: 61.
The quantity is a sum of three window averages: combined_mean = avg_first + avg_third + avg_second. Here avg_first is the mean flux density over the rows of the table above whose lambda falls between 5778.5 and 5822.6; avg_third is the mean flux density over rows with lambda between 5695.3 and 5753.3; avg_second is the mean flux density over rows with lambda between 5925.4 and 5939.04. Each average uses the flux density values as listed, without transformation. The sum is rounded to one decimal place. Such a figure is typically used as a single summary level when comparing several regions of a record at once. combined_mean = 33.7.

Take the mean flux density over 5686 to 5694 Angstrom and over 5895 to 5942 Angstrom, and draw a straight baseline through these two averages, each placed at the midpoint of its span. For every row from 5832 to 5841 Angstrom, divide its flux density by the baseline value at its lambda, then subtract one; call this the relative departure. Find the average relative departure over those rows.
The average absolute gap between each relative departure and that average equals 0.030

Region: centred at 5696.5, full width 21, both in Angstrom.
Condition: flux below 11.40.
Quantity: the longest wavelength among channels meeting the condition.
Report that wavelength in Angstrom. 5706.46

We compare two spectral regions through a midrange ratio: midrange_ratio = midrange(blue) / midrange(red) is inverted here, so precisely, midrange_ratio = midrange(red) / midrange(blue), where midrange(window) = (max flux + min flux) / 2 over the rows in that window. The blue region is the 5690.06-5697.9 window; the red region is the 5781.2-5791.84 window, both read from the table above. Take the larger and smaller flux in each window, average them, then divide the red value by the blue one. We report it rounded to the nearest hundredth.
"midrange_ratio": 0.94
